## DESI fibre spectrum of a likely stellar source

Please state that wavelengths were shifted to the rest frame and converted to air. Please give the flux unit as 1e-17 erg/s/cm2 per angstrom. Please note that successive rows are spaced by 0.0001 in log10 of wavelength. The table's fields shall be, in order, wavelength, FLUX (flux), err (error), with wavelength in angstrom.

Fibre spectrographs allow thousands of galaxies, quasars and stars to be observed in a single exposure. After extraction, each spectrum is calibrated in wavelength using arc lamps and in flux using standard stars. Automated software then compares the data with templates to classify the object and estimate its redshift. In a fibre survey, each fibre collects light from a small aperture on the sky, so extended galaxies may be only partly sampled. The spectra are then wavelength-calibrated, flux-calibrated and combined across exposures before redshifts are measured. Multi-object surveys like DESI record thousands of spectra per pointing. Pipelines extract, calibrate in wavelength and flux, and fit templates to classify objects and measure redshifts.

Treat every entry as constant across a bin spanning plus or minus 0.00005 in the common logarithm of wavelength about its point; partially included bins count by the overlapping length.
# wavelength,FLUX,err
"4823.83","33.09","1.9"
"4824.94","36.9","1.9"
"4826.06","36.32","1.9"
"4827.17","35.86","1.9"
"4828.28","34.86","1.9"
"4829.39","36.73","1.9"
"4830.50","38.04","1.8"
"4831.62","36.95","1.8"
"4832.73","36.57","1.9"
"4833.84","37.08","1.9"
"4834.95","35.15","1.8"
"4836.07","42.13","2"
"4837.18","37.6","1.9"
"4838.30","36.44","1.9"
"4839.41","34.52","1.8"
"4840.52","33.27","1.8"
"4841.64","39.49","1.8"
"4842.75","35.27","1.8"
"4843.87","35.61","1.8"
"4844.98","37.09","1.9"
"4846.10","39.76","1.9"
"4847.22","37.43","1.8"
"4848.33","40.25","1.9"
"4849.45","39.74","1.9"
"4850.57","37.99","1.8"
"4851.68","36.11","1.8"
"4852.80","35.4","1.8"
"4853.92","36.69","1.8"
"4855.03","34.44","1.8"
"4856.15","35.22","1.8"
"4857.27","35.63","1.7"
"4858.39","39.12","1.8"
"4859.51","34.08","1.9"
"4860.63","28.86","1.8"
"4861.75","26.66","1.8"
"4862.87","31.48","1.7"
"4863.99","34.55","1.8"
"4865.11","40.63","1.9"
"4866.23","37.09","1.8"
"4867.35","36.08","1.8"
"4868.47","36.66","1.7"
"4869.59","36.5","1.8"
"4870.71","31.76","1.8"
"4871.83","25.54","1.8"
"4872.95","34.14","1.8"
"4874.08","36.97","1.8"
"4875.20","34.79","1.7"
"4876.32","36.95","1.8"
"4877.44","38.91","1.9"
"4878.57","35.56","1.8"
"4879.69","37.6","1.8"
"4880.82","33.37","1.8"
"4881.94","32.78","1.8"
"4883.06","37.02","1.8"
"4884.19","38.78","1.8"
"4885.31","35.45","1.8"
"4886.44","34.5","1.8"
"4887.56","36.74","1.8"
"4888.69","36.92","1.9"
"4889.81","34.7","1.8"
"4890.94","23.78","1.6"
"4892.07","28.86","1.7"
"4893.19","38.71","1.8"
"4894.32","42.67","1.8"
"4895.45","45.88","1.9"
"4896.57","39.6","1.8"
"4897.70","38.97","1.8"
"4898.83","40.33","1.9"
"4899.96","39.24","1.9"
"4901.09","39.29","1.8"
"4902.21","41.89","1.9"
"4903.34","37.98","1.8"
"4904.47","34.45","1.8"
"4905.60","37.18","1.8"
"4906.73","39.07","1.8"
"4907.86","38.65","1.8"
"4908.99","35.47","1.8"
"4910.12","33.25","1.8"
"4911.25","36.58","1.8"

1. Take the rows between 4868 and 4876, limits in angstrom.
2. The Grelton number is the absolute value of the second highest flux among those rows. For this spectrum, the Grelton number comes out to 36.66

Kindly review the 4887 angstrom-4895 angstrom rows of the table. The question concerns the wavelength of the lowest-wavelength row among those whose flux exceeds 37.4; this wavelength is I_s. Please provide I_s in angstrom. 4893.19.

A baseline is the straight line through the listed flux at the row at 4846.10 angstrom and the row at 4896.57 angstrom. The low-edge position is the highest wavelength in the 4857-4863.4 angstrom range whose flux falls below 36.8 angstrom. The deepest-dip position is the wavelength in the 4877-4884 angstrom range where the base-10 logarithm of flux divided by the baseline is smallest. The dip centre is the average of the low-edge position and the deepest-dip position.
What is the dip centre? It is 4872.4 angstrom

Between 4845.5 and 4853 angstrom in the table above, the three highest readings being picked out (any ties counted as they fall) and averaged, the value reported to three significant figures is 39.9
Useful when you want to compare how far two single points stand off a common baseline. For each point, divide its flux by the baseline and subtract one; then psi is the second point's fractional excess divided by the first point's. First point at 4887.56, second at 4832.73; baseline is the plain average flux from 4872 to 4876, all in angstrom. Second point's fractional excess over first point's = 0.9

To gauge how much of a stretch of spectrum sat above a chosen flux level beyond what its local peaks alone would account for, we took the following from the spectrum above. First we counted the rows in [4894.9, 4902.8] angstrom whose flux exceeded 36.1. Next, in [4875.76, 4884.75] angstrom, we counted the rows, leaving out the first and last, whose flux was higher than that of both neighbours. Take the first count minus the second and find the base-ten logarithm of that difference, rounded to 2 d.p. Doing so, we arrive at 0.70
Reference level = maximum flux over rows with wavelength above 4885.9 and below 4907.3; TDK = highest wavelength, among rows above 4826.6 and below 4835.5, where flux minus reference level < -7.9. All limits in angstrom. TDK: 4834.95 angstrom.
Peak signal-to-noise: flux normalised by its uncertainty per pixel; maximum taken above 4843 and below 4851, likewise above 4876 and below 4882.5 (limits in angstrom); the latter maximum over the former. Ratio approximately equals 0.99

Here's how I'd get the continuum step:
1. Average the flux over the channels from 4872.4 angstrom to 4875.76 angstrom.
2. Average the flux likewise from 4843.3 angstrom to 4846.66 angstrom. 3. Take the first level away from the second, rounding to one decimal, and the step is 2.2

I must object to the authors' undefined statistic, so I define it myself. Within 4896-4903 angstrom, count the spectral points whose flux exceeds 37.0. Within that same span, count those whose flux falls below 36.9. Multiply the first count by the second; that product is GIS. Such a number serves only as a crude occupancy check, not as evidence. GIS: 0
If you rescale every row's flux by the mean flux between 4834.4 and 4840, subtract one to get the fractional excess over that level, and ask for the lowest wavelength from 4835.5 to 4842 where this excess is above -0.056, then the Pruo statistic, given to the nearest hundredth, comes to 4836.07 angstrom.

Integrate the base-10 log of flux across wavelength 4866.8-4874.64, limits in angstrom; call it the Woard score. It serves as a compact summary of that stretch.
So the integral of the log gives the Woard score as 12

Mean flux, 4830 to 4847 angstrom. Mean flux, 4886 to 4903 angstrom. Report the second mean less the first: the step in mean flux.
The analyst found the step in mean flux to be 0.5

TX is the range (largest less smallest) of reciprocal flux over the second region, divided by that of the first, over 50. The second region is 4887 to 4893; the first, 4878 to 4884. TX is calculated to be 0.077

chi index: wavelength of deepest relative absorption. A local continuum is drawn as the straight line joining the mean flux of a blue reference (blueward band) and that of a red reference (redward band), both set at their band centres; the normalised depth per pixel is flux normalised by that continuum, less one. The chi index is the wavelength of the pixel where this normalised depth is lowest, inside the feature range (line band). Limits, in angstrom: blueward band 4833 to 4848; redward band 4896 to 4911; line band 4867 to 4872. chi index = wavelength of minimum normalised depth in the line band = 4871.83 angstrom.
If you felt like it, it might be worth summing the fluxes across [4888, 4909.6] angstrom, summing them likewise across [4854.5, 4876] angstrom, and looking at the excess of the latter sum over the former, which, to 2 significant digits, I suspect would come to -63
